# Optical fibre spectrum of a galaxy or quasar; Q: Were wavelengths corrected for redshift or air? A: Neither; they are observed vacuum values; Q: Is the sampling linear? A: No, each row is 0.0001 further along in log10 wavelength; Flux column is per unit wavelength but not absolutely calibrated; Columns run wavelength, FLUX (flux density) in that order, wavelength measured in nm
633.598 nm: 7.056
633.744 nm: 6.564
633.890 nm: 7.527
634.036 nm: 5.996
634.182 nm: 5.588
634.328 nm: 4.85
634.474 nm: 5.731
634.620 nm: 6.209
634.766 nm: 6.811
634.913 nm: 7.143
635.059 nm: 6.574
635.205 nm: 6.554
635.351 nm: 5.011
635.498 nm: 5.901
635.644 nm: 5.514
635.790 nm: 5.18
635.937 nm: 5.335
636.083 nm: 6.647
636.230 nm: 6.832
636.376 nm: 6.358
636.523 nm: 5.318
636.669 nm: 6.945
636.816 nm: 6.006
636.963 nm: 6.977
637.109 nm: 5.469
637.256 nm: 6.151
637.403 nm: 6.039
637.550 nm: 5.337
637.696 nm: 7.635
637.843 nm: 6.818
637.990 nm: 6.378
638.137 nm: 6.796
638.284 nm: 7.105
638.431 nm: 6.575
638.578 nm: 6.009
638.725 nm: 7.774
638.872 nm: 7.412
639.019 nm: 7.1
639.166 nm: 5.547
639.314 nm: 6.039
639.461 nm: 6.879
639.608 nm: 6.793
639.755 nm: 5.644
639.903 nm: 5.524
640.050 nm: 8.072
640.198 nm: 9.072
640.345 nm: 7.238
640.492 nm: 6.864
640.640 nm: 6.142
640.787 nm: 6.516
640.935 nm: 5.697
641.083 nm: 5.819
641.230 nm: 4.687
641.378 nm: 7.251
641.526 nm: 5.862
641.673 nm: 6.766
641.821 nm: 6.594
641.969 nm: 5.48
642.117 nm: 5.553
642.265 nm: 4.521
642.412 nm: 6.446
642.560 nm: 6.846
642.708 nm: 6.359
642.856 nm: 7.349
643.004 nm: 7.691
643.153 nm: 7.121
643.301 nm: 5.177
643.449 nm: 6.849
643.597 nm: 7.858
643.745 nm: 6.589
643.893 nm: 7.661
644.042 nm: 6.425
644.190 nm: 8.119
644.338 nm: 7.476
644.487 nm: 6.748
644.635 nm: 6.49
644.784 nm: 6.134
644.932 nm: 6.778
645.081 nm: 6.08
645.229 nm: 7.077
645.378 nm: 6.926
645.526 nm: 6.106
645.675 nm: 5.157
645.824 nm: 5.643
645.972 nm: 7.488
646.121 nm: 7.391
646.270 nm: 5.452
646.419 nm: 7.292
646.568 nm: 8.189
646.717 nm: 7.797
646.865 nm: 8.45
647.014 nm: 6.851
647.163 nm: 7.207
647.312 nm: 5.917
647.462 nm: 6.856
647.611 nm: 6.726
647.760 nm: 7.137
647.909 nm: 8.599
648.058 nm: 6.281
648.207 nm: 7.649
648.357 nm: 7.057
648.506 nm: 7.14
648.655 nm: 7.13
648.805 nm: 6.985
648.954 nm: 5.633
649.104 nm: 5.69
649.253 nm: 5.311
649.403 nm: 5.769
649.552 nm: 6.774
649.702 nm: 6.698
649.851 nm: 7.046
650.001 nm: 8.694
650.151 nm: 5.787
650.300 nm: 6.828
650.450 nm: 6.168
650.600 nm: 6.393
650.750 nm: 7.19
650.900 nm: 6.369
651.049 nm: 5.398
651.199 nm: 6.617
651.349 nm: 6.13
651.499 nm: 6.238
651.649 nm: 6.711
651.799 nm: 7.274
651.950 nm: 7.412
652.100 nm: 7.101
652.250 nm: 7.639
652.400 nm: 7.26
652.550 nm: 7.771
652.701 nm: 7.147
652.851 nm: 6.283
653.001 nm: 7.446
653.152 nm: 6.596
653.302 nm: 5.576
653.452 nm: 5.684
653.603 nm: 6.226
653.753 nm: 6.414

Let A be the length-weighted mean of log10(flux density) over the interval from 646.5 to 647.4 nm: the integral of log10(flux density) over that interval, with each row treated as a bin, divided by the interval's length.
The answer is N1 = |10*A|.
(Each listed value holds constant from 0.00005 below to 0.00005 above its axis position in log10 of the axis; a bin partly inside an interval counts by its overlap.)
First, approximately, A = 0.87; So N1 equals 8.65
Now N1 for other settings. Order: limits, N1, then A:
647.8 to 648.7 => 8.62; 0.86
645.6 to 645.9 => 7.33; 0.73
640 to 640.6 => 8.83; 0.88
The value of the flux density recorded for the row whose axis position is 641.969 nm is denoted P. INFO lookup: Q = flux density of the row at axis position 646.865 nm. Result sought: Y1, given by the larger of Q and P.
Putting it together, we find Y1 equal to 8.45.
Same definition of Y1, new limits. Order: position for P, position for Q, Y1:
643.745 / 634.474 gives 6.59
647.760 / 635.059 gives 7.14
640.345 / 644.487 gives 7.24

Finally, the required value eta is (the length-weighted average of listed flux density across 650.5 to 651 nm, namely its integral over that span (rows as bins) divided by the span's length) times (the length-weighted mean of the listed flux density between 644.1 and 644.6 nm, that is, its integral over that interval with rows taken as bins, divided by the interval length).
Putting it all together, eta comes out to 48.2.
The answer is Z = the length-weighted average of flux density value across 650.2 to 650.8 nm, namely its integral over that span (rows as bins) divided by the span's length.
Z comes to 6.59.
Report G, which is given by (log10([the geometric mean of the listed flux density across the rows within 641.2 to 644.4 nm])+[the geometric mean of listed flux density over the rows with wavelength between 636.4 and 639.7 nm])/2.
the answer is 3.64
